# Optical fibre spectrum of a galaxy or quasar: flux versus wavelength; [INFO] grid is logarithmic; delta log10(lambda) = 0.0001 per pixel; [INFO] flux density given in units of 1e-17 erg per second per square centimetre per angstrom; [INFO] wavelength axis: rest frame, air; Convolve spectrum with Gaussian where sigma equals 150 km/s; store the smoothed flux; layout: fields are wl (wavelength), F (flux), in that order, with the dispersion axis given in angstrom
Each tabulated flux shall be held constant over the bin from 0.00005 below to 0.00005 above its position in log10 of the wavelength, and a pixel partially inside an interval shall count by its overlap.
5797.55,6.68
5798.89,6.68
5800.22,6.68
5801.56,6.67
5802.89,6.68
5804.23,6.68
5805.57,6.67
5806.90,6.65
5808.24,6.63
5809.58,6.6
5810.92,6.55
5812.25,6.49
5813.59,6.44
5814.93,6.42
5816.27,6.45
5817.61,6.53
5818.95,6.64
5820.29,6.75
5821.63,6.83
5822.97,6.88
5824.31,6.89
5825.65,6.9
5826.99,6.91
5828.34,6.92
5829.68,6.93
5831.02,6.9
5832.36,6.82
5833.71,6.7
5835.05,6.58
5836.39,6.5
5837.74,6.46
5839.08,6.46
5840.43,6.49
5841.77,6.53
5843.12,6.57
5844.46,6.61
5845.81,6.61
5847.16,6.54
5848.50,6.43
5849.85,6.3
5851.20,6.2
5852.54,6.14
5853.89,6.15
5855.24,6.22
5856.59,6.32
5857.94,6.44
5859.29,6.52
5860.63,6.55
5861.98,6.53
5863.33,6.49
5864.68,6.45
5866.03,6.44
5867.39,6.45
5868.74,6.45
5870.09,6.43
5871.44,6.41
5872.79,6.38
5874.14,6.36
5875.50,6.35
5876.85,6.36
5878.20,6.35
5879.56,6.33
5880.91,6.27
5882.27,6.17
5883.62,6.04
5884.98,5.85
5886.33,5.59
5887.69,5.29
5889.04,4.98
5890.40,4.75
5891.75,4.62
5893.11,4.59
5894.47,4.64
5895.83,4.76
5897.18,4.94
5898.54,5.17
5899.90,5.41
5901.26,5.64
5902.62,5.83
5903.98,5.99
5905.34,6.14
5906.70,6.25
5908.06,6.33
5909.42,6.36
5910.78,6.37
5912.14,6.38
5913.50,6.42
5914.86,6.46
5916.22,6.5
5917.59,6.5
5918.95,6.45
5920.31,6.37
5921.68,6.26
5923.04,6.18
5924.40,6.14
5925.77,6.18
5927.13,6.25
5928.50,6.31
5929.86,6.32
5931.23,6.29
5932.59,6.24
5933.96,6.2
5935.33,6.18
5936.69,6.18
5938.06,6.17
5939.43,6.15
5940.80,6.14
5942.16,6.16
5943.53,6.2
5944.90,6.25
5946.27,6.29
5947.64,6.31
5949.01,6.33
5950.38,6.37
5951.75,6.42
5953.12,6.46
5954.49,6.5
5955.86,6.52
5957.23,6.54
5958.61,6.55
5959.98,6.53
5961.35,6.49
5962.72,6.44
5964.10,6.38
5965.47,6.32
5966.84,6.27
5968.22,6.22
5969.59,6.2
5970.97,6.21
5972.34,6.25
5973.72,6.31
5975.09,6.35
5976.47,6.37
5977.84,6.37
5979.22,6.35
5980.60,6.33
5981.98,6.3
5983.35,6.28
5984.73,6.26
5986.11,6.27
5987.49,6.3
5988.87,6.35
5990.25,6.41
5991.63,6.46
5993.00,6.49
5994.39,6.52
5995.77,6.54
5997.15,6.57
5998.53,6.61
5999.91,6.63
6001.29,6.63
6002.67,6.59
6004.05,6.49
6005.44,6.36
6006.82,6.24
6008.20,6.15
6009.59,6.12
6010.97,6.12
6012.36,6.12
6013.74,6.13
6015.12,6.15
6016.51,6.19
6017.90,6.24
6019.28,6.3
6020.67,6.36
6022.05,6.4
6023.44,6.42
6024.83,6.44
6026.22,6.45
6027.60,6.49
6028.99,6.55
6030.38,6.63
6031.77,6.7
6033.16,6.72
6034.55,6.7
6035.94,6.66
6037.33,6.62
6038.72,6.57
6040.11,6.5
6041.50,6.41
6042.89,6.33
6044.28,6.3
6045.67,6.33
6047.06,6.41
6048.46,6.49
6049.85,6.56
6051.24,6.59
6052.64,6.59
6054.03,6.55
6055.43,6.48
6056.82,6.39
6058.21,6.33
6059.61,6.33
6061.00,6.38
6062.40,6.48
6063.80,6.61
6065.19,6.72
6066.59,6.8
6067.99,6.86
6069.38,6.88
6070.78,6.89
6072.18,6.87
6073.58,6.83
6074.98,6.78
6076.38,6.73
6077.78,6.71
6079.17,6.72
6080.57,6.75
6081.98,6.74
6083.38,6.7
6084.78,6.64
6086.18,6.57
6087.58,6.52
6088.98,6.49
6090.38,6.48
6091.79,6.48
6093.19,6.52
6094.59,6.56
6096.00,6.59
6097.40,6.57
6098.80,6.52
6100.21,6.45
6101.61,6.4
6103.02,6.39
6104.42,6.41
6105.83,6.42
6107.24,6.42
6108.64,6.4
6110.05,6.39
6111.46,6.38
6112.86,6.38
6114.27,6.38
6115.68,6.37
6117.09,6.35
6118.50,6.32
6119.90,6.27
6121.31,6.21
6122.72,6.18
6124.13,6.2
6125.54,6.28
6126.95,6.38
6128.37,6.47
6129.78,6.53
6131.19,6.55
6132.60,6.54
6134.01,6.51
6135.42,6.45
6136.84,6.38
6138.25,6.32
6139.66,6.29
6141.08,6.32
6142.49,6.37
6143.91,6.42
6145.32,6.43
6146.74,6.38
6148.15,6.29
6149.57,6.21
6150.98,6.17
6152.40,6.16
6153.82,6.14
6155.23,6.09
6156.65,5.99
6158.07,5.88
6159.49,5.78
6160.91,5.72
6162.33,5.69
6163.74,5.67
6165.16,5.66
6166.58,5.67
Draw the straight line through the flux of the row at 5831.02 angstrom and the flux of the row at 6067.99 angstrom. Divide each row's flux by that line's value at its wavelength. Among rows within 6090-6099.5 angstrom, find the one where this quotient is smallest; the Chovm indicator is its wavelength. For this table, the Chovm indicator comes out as 6090.38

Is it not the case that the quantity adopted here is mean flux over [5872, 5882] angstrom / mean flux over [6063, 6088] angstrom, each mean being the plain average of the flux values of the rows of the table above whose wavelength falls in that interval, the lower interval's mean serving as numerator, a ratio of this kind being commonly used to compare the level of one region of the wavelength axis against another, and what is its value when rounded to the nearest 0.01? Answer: 0.94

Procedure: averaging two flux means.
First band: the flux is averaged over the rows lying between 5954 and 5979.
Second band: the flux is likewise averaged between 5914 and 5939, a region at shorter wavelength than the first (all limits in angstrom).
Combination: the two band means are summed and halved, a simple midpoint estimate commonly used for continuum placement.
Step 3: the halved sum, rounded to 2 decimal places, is 6.33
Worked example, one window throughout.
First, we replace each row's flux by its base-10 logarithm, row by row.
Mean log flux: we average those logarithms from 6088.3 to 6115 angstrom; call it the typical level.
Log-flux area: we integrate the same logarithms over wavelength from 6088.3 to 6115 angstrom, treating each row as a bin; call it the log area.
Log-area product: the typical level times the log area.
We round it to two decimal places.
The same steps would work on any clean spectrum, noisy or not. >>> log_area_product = 17.51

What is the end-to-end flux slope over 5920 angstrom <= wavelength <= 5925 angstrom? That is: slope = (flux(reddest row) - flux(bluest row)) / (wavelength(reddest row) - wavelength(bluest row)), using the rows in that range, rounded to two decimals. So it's -0.06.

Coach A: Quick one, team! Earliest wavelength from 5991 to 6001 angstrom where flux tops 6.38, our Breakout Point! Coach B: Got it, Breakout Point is 5991.63 angstrom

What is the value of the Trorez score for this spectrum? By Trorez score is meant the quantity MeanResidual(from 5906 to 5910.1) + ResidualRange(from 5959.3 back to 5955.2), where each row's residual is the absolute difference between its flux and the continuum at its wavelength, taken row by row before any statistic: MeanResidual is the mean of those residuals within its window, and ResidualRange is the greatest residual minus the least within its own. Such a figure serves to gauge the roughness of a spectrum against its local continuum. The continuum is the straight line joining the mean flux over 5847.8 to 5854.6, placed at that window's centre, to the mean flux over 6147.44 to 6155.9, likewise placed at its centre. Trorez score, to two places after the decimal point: 0.11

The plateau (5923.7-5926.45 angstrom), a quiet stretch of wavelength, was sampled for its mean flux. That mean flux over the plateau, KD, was 6.16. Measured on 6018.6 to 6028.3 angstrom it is 6.41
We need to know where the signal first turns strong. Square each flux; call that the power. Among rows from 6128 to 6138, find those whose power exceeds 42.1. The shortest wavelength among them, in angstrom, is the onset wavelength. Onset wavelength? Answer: 6129.78 angstrom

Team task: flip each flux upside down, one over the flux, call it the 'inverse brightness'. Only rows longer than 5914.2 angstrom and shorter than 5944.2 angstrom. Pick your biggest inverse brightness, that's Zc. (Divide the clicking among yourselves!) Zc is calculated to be 0.163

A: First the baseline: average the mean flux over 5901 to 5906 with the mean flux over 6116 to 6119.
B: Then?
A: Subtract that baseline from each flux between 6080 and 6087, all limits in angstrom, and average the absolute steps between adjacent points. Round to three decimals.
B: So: 0.045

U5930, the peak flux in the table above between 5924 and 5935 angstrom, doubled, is 12.6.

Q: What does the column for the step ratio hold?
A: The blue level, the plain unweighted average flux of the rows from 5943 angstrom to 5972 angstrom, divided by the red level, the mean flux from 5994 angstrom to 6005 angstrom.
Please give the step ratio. 0.97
